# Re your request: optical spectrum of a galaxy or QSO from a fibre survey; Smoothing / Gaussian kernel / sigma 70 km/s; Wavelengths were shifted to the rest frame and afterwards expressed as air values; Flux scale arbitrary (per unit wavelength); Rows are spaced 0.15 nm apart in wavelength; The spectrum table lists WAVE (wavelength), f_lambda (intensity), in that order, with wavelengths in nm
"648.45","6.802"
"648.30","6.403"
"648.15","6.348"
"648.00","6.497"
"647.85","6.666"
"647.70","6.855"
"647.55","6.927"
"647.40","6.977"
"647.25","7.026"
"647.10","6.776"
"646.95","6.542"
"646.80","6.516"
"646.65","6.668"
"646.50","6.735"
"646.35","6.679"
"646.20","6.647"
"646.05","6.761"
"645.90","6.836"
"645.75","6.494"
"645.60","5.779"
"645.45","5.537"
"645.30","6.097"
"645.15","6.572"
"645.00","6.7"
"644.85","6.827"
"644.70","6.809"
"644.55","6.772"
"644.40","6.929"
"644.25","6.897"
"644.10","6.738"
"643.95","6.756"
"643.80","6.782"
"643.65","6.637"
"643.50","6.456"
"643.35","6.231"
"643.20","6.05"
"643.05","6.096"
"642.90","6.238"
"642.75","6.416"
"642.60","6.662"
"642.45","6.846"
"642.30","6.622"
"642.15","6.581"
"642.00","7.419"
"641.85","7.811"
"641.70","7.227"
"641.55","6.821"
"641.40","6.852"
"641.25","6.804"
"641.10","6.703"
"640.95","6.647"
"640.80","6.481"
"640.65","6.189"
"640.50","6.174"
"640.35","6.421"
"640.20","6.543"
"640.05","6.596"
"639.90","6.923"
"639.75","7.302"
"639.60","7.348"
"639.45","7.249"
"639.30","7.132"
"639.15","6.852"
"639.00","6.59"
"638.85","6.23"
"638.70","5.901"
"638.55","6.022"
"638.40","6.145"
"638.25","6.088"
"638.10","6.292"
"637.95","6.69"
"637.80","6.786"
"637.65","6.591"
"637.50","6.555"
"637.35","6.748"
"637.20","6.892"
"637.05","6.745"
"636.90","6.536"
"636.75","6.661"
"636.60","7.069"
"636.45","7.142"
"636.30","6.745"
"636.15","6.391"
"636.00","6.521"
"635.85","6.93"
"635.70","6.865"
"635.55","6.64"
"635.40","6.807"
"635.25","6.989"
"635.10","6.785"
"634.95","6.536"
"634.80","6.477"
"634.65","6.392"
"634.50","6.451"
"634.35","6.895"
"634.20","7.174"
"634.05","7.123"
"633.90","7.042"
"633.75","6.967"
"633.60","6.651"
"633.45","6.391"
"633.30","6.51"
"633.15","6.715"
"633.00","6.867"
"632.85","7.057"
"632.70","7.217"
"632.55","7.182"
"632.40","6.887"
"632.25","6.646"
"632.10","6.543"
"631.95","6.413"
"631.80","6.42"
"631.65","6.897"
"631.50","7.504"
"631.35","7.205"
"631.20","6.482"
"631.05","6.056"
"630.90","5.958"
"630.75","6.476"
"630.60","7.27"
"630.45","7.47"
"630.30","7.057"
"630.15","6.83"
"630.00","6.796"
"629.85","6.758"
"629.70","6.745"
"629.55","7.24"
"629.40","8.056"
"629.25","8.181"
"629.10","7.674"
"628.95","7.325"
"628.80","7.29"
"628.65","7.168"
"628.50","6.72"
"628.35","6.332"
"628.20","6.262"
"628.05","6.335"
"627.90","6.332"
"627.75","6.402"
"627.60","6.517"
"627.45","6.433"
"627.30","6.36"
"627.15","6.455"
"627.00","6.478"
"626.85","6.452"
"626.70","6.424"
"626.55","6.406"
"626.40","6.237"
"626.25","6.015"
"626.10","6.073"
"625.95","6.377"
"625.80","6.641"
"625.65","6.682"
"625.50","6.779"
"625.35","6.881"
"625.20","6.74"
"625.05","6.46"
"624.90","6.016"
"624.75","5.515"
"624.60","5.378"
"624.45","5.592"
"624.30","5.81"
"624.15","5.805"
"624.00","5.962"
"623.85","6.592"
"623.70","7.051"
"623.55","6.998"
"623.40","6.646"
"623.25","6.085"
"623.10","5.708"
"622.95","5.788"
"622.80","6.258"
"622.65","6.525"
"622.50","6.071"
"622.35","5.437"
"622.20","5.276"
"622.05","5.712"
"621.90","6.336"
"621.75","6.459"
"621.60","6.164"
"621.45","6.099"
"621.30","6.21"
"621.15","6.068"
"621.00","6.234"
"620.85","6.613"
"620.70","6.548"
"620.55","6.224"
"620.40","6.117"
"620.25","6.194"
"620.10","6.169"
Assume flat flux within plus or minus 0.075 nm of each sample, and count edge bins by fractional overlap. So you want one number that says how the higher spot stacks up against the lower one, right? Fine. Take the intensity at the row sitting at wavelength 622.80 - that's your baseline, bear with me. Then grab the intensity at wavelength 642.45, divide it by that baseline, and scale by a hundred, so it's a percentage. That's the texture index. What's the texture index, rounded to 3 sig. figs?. 109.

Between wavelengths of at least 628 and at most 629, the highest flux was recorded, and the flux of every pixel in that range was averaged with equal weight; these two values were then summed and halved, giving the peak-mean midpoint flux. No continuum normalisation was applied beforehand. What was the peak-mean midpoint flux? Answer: 7.05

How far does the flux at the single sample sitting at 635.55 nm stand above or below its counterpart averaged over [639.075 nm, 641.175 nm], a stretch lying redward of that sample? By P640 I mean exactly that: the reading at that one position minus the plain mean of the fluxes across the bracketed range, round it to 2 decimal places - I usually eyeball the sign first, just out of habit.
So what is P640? -0.11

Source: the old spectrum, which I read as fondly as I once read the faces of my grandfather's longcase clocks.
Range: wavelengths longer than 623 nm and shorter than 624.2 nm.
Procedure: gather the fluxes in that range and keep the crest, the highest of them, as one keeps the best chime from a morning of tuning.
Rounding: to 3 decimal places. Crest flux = 7.051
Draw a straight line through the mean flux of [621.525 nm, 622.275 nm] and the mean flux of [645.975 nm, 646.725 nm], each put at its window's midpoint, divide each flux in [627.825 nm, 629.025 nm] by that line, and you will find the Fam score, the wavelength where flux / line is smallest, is 628.20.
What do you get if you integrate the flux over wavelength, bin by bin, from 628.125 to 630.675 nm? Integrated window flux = 18.2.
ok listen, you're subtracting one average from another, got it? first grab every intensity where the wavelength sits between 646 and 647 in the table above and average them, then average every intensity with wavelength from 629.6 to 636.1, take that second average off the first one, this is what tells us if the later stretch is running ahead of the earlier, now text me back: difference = -0.13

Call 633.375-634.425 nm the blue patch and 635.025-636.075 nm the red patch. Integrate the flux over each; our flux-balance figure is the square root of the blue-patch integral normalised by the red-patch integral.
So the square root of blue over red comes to 1.01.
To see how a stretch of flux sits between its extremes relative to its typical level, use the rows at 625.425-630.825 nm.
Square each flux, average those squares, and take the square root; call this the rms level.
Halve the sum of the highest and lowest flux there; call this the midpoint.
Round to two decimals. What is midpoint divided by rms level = 1.05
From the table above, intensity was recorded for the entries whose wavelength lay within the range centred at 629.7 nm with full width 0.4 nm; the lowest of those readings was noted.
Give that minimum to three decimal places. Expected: 6.745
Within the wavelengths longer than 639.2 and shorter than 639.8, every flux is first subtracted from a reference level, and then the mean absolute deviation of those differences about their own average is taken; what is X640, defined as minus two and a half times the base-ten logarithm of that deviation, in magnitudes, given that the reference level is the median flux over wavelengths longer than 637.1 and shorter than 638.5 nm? 2.9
